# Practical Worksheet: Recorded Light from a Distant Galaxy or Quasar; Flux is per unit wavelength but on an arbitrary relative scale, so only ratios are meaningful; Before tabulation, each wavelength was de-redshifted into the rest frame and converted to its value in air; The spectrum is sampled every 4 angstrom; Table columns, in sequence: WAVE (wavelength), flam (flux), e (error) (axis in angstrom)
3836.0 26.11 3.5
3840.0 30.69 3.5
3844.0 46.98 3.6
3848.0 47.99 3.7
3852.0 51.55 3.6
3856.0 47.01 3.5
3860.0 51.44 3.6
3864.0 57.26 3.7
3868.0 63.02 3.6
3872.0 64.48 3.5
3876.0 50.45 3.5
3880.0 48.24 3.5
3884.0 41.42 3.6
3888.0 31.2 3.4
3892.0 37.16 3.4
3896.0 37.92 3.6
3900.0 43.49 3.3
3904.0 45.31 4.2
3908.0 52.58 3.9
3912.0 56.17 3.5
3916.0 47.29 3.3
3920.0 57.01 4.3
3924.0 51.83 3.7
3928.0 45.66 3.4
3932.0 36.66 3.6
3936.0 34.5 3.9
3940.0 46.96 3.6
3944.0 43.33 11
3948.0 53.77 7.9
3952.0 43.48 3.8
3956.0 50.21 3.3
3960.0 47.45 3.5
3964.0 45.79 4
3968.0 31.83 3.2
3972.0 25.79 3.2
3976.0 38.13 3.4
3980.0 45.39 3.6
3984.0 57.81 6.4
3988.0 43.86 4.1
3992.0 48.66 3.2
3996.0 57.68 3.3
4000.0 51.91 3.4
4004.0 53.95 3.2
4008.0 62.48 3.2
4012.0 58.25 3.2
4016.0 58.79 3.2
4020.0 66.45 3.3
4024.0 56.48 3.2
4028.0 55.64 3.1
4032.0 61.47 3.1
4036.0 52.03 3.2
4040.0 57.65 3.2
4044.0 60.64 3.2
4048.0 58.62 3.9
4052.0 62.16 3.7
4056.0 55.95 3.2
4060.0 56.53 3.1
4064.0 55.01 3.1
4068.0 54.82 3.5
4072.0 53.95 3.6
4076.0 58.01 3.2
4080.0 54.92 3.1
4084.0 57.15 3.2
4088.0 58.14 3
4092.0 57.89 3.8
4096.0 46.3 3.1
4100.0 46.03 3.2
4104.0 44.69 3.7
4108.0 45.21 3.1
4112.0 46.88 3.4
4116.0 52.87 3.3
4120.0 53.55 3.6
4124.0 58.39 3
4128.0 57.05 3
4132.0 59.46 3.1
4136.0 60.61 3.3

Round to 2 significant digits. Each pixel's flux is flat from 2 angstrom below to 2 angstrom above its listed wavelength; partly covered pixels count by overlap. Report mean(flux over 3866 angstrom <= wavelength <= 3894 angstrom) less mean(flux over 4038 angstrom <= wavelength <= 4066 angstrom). -10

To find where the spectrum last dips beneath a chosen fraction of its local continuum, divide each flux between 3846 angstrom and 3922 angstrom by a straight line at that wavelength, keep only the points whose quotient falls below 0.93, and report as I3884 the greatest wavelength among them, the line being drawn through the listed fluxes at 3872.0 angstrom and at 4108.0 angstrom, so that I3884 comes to 3916.0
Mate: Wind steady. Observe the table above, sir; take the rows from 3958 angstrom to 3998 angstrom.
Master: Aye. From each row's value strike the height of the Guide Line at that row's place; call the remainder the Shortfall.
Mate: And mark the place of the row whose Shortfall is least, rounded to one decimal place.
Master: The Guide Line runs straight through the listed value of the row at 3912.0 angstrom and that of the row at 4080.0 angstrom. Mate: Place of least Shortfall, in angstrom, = 3972.0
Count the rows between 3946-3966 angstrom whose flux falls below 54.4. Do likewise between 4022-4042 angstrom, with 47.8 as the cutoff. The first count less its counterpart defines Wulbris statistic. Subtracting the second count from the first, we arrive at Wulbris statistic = 5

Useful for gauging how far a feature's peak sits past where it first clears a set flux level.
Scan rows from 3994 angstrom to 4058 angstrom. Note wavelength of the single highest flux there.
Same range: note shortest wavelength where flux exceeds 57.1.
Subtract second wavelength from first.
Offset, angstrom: 24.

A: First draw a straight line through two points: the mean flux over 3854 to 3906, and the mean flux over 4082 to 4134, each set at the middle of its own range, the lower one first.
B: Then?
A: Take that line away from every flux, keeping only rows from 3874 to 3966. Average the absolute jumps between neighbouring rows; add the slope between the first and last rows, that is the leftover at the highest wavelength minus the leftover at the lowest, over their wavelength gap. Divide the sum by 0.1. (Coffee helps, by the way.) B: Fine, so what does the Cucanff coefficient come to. 60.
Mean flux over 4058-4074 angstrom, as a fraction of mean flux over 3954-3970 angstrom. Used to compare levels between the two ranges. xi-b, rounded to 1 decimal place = 1.3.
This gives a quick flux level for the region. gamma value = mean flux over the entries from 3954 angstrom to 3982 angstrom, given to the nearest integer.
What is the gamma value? 41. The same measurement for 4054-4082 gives 56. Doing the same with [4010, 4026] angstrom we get 60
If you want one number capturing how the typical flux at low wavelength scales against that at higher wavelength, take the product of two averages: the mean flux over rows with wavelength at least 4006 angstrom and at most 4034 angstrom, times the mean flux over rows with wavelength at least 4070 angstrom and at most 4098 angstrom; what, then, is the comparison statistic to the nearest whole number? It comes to 3308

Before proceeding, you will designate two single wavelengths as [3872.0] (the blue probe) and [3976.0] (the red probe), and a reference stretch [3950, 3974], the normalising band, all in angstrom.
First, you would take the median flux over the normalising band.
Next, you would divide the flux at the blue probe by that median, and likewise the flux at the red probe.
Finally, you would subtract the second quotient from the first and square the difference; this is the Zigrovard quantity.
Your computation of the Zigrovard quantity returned 0.35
